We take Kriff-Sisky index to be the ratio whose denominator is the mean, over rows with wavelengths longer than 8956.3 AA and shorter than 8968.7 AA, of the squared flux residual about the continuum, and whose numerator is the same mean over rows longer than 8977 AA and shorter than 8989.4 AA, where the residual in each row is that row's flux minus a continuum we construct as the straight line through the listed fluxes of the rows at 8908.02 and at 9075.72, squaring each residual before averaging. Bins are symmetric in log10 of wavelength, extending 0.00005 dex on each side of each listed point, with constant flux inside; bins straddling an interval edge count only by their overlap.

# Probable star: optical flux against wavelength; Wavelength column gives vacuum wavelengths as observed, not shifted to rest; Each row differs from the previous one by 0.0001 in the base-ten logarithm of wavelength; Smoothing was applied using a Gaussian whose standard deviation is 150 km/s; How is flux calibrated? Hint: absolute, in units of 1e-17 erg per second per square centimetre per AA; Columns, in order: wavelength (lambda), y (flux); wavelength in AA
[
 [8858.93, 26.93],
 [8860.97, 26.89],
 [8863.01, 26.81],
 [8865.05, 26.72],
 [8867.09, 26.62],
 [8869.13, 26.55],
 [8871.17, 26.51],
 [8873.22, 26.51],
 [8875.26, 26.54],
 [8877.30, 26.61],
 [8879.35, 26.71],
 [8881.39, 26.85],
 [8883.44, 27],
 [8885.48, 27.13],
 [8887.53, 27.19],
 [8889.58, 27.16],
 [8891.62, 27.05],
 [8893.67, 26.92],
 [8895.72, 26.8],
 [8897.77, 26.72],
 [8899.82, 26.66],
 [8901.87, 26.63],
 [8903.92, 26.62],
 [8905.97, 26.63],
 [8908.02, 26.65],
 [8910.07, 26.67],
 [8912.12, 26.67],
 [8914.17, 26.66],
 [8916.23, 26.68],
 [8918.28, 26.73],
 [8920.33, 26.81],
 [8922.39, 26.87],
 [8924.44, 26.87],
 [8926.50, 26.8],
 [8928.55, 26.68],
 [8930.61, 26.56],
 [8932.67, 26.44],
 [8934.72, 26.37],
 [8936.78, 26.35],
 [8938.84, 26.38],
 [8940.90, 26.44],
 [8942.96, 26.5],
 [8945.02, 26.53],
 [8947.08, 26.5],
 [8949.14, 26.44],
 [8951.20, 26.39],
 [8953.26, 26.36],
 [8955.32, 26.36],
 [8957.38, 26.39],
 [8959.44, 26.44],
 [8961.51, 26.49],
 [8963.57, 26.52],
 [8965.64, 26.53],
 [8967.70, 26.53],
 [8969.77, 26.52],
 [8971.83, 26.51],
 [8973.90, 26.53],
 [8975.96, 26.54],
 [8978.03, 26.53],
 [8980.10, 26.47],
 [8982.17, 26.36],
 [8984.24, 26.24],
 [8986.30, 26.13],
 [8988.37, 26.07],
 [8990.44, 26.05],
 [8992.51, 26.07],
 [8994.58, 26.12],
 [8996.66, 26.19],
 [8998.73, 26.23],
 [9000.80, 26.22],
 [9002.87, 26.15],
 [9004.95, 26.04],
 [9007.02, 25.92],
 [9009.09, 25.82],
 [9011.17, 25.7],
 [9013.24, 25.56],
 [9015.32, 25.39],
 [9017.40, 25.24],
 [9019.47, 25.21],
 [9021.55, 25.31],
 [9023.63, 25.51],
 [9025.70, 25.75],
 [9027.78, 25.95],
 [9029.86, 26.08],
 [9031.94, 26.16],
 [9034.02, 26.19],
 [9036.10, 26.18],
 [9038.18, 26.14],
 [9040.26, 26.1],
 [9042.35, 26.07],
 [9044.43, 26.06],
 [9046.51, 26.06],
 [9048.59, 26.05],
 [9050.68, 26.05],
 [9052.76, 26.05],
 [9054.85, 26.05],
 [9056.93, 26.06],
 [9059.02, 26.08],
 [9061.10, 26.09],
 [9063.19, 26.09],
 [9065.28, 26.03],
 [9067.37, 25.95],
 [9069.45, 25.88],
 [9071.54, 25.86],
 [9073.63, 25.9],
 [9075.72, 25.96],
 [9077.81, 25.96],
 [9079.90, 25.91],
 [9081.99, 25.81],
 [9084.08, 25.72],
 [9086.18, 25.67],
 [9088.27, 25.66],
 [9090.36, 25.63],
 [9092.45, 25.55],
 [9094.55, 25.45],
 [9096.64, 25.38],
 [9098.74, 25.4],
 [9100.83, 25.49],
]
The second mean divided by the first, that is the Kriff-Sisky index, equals 3.3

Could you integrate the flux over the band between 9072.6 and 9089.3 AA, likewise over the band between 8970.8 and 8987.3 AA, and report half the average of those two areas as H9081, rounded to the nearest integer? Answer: 217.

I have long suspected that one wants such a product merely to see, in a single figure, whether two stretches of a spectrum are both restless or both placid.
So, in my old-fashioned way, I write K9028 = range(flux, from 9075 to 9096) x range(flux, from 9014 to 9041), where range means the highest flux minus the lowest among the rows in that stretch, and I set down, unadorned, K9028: 0.50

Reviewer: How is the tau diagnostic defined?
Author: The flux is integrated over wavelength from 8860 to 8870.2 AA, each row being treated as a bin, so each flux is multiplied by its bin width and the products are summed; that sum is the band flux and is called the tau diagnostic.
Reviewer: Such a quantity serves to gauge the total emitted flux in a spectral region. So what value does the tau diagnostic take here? 273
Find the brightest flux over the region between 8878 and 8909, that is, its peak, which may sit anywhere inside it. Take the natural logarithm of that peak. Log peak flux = 3.30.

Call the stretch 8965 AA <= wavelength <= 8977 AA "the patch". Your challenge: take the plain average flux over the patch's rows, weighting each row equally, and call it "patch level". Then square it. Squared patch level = 704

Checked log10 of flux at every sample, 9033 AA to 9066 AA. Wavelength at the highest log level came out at 9034.02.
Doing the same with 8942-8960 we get 8945.02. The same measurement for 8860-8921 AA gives 8887.53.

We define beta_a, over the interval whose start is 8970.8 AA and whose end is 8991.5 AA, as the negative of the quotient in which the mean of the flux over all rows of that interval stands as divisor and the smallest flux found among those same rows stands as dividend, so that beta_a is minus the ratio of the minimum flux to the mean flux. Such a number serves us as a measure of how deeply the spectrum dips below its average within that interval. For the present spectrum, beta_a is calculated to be -0.989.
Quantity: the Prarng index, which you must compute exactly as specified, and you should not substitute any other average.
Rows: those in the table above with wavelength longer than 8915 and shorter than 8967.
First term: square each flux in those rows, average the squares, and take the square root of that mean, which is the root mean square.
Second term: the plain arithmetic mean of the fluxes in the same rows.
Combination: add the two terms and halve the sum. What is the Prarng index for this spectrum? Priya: 26.5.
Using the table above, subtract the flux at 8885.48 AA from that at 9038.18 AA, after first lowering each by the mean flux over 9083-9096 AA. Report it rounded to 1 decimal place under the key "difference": -1.0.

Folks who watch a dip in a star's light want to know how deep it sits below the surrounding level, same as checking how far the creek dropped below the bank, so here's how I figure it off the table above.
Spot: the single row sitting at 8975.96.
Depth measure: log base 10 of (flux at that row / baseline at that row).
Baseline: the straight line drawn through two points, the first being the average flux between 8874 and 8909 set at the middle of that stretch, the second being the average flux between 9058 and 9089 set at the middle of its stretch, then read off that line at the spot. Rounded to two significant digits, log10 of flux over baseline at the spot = 0.0024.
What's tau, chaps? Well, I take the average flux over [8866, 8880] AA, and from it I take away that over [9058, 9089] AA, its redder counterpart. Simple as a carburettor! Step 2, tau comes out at 0.67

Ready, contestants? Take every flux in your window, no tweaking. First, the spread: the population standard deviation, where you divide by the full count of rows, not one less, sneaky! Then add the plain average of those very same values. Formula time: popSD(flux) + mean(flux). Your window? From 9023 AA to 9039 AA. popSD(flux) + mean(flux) 26.2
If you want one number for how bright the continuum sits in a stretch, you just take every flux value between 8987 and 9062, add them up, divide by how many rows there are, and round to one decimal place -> 25.9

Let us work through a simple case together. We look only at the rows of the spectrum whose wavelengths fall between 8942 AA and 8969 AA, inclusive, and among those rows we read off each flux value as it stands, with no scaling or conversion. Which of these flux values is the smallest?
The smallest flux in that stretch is 26.36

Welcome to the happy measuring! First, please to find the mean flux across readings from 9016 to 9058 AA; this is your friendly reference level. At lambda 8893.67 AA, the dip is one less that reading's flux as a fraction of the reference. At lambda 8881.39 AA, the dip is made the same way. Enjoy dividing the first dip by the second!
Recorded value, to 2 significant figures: 1.1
